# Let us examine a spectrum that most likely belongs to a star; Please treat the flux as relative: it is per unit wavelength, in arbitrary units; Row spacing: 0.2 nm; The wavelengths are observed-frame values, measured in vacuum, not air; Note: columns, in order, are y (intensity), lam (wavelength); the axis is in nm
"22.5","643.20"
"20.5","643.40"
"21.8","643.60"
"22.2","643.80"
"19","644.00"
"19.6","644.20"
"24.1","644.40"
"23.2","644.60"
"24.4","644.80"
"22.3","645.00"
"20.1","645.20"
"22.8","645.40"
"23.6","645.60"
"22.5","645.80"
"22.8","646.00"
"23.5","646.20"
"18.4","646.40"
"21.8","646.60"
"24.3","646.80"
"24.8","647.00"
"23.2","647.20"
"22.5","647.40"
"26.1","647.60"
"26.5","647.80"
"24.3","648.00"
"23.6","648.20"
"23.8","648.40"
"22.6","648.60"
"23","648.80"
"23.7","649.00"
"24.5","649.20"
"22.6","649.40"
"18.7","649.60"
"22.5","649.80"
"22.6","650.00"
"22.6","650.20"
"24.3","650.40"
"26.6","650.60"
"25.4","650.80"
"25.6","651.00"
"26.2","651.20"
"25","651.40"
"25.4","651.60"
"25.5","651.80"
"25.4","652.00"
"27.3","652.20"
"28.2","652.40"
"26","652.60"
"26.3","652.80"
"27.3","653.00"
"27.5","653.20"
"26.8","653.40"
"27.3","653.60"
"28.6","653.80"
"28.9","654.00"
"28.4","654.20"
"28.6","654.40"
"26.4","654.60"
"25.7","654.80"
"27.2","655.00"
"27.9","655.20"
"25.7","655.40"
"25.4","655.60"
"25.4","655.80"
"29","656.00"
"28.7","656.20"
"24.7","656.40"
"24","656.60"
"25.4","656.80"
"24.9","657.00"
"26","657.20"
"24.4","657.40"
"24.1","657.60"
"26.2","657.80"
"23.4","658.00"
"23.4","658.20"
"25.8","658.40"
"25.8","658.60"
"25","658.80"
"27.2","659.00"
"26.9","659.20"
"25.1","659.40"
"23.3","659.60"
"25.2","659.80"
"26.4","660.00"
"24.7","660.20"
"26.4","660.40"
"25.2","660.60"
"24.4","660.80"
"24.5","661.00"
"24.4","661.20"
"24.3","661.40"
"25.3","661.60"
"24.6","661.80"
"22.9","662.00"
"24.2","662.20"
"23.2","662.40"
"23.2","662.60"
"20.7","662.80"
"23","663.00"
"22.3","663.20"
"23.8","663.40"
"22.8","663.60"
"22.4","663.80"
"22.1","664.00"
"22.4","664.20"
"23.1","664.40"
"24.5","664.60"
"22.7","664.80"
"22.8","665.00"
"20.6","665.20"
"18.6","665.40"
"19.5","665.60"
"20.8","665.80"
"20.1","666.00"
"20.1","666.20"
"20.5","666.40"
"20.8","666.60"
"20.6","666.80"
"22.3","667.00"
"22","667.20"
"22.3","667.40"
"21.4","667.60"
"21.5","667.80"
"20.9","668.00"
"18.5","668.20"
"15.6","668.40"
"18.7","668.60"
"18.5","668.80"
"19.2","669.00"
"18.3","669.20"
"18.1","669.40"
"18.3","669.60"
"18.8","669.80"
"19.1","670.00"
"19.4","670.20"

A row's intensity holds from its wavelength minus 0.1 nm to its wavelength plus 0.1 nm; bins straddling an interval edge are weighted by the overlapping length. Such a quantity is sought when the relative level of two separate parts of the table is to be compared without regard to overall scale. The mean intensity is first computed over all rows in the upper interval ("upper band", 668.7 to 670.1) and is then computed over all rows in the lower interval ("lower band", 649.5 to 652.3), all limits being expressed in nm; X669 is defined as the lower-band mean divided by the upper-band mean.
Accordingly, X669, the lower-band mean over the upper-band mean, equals 1.32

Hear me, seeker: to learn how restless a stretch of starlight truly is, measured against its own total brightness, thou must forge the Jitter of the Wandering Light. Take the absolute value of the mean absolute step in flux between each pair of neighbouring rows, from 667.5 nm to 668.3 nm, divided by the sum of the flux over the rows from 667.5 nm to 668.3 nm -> 0.013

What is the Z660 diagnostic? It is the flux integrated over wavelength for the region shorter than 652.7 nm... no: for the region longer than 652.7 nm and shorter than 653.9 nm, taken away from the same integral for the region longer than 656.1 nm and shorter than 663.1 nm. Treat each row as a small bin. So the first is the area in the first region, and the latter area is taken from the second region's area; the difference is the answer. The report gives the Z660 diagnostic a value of 141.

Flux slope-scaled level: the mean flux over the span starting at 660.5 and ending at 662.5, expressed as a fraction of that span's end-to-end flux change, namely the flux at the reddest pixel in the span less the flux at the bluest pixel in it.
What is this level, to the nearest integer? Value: -12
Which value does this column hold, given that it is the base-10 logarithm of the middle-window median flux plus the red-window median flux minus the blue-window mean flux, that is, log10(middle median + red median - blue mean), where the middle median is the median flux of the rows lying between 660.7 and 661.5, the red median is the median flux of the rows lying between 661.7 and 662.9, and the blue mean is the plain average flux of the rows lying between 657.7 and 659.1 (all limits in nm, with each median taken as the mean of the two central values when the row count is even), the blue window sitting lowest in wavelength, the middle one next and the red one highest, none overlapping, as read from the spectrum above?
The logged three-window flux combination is 1.35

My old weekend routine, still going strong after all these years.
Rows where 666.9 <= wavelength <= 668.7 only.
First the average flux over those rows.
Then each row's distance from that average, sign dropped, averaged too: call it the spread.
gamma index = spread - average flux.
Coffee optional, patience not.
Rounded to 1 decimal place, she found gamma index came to -18.5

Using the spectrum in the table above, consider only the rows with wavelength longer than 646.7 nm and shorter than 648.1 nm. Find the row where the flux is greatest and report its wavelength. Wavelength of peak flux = 647.80 nm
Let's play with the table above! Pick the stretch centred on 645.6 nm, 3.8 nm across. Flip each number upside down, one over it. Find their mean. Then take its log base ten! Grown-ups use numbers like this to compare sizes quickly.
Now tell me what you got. -1.35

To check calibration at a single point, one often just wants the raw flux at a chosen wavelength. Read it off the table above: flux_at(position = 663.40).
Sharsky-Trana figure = 23.8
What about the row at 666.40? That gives 20.5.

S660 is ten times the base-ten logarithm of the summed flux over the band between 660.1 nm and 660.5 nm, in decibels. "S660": 17.1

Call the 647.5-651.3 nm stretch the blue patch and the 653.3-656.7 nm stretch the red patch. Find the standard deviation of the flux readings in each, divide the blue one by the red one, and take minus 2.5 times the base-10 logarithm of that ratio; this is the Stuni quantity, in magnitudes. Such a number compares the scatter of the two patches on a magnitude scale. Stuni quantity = -0.19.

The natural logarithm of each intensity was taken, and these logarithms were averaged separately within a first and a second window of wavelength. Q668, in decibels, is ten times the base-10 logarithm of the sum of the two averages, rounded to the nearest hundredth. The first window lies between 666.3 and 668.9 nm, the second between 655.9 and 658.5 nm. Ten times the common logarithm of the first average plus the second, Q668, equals 7.95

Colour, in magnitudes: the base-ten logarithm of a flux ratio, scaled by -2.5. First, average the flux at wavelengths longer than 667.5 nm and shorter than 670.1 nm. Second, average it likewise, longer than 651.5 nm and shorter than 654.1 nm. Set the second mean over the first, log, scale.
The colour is -0.38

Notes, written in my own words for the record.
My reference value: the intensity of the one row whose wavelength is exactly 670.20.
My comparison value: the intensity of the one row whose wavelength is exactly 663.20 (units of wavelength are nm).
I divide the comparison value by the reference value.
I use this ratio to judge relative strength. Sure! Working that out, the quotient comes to 1.15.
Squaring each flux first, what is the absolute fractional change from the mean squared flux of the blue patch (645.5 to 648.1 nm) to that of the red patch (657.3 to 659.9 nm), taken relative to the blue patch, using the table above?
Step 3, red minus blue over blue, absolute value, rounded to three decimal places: 0.141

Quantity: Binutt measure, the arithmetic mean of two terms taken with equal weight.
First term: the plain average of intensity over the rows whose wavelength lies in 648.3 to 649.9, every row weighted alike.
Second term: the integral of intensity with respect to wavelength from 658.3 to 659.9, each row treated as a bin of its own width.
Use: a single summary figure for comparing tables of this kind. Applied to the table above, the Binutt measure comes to 31.8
